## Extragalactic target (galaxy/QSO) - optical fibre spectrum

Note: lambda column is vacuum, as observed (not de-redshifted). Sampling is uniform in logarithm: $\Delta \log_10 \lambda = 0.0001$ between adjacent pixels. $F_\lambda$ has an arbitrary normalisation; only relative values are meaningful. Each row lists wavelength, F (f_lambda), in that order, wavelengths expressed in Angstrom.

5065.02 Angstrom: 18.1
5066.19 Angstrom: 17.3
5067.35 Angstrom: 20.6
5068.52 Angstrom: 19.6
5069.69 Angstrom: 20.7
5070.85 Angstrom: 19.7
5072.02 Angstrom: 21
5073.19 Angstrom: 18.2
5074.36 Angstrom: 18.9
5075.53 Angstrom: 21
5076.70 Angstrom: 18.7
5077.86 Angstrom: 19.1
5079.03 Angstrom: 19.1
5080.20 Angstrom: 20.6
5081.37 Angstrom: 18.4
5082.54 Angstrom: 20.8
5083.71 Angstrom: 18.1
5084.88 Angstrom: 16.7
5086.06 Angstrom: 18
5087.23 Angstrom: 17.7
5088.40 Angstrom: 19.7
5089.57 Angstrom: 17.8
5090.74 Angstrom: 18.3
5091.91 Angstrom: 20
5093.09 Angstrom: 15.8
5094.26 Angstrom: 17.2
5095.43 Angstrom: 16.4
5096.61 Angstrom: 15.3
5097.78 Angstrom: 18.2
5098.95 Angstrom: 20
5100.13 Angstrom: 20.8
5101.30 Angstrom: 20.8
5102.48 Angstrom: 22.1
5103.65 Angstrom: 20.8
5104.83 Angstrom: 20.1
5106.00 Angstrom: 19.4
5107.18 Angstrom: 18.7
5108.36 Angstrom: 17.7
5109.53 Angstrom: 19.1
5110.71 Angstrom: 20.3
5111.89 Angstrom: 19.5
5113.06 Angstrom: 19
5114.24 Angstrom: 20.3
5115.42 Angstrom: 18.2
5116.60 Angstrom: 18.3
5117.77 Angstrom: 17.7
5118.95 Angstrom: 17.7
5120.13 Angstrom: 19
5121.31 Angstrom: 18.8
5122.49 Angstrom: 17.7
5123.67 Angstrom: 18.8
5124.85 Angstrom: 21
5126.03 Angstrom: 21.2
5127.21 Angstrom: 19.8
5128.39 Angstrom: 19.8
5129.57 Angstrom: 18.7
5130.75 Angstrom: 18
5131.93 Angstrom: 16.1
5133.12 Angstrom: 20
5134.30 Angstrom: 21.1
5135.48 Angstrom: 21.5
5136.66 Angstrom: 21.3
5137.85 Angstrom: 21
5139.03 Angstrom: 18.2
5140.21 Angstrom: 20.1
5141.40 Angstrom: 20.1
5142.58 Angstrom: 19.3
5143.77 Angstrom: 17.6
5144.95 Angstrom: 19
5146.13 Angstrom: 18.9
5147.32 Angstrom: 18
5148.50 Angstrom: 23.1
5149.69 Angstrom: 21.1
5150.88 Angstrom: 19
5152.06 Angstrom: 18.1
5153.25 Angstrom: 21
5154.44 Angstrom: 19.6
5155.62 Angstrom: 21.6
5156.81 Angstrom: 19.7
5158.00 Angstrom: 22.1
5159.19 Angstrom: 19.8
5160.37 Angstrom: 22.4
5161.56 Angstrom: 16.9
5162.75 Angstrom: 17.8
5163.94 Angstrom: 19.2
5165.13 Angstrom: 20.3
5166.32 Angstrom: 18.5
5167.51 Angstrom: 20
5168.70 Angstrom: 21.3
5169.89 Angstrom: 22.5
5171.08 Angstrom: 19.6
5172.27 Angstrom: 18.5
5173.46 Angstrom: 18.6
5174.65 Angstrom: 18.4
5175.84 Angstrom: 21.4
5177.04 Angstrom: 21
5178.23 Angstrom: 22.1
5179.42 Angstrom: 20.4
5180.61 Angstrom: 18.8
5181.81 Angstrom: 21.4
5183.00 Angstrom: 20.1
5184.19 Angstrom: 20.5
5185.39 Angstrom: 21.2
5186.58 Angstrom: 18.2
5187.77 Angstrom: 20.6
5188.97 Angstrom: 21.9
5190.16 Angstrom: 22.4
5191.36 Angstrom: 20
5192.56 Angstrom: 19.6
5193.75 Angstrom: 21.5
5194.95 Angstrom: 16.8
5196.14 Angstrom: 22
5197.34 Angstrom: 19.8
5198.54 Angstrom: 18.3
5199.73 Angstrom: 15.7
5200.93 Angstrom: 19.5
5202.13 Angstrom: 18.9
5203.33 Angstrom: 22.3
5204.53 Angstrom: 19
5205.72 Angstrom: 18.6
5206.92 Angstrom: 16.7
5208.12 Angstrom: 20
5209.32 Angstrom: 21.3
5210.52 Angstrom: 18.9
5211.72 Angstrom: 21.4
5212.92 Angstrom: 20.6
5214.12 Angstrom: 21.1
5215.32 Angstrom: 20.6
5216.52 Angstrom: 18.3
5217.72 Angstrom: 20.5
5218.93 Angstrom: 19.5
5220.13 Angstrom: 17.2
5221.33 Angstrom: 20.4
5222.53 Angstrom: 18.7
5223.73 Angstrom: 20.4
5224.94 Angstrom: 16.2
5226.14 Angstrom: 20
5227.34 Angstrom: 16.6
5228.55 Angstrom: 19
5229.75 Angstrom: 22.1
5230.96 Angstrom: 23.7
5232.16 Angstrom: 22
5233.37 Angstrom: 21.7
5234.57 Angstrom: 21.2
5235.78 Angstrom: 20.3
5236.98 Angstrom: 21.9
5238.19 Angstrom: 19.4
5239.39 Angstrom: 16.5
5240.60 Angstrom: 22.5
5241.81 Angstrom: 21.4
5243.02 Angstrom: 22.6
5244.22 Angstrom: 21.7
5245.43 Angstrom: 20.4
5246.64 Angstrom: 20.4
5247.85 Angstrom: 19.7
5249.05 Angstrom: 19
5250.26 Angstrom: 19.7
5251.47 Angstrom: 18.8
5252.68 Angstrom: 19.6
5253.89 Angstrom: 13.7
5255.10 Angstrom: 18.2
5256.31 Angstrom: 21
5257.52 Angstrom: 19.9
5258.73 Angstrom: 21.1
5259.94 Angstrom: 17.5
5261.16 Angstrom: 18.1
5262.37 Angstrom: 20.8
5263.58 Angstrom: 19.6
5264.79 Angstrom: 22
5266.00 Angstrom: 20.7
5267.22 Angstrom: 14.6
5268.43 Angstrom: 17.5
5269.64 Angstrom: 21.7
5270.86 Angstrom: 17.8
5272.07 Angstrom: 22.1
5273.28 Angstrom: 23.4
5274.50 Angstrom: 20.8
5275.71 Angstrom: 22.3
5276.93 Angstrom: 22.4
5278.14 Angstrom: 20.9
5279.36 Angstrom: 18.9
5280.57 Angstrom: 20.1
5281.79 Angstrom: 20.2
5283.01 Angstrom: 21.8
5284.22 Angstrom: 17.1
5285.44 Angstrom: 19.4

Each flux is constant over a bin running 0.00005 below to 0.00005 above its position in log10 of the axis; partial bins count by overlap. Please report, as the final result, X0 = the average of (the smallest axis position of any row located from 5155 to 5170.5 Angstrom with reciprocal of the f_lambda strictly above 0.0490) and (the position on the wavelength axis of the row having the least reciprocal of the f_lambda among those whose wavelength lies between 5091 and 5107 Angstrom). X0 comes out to 5129.6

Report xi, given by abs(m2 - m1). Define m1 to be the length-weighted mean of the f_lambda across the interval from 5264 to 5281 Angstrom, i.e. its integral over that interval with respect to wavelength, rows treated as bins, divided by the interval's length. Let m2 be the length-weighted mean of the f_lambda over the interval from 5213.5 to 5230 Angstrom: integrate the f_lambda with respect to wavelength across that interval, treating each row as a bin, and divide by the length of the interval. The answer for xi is 1.10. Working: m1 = 20.4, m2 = 19.3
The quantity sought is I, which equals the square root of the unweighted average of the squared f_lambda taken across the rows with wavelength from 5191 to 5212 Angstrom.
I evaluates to 19.5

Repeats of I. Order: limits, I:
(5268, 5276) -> 20.9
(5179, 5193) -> 20.5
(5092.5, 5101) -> 17.8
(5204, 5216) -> 19.9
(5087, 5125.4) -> 18.9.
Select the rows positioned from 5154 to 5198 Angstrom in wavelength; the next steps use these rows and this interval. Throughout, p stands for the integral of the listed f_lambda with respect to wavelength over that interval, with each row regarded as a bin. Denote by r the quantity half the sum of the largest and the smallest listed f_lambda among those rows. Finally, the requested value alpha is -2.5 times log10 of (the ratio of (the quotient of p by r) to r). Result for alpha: -0.9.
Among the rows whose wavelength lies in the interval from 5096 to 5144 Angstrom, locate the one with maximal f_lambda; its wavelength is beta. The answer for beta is 5102.48 Angstrom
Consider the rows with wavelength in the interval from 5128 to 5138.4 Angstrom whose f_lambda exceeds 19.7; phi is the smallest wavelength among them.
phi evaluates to 5128.39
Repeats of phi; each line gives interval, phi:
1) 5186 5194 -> 5187.77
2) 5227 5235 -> 5229.75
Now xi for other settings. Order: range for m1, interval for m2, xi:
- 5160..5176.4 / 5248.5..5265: 0.49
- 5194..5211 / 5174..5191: 1.41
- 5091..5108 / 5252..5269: 0.06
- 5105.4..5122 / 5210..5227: 0.69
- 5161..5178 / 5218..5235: 0.28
